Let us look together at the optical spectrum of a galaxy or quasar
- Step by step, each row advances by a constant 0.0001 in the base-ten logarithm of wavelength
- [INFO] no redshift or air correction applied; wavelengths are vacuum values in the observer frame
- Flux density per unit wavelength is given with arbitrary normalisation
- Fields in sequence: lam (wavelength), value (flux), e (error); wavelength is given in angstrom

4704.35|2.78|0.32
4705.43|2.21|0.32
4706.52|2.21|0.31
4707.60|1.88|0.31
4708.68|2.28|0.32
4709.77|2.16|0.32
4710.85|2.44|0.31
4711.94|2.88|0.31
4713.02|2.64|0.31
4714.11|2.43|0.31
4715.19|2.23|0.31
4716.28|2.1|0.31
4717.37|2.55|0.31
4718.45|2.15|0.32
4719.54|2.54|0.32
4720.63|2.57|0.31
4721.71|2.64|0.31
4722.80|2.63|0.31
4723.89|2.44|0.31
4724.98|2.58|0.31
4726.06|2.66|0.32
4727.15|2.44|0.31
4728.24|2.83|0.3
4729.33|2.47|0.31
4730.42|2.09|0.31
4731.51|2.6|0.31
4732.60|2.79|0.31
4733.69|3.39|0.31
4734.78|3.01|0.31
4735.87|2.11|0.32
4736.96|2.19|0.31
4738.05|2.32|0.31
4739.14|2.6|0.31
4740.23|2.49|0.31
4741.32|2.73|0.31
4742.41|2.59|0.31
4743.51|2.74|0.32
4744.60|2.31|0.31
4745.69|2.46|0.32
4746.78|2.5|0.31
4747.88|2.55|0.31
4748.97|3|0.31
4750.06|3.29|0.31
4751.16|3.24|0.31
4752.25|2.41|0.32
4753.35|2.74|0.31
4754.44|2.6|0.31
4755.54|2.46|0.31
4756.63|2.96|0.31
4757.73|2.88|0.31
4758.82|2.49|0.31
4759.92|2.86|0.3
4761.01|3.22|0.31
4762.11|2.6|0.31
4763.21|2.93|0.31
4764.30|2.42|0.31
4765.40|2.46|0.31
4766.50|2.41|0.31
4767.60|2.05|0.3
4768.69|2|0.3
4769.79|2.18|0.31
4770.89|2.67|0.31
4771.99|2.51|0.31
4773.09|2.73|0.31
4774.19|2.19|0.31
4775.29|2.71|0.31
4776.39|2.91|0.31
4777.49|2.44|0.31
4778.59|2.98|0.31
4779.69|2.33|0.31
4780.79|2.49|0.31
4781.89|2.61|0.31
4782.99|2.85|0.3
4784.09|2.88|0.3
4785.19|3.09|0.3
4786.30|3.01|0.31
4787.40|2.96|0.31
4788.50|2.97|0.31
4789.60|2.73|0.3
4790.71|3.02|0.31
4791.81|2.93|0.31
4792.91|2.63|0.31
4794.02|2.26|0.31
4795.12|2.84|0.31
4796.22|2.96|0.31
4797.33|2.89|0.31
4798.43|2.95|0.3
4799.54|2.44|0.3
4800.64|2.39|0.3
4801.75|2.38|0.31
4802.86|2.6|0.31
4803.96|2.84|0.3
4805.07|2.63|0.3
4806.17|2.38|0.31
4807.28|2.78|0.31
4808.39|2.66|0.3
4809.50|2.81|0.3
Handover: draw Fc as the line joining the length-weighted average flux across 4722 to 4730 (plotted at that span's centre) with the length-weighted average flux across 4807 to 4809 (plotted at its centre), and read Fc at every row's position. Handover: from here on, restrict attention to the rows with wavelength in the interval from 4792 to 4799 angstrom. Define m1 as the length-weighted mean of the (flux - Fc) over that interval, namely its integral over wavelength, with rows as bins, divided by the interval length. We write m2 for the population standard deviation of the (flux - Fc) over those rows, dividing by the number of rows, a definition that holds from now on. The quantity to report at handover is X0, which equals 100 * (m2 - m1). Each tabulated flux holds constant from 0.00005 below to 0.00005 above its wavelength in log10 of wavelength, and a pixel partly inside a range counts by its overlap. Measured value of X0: 17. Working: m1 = 0.08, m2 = 0.24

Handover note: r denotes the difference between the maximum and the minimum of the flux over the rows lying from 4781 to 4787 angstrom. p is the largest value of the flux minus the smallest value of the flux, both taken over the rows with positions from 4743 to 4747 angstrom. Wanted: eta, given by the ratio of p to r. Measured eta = 0.9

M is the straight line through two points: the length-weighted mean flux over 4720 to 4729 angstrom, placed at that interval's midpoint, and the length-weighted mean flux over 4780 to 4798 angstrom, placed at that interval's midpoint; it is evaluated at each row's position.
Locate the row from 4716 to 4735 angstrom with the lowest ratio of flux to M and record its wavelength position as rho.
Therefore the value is 4730.42 angstrom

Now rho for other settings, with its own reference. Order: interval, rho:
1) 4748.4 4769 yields 4768.69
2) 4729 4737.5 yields 4730.42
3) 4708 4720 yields 4716.28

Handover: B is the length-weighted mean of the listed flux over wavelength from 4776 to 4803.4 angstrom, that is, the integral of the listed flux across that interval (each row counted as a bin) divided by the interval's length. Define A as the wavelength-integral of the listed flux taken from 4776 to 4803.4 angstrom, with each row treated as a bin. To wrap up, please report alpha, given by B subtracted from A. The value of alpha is 72.3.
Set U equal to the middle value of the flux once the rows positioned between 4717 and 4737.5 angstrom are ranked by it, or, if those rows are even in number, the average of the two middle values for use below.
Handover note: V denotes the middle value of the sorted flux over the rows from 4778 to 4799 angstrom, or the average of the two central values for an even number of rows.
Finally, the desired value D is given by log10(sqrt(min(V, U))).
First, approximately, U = 2.57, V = 2.89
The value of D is 0.205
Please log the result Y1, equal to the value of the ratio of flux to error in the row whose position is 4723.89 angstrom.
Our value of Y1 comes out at 7.9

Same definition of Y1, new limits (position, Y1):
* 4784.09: 9.6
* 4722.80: 8.5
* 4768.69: 6.7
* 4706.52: 7.1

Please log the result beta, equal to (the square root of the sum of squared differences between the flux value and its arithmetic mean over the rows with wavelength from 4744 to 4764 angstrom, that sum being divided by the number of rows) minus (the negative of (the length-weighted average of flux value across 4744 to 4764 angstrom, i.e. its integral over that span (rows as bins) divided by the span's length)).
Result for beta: 3.05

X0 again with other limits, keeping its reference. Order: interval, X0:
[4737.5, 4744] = 16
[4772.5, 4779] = 27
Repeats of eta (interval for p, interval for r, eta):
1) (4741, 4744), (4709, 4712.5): 0.2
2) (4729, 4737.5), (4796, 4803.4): 2.2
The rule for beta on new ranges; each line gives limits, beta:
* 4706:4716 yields 2.62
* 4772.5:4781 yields 2.86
